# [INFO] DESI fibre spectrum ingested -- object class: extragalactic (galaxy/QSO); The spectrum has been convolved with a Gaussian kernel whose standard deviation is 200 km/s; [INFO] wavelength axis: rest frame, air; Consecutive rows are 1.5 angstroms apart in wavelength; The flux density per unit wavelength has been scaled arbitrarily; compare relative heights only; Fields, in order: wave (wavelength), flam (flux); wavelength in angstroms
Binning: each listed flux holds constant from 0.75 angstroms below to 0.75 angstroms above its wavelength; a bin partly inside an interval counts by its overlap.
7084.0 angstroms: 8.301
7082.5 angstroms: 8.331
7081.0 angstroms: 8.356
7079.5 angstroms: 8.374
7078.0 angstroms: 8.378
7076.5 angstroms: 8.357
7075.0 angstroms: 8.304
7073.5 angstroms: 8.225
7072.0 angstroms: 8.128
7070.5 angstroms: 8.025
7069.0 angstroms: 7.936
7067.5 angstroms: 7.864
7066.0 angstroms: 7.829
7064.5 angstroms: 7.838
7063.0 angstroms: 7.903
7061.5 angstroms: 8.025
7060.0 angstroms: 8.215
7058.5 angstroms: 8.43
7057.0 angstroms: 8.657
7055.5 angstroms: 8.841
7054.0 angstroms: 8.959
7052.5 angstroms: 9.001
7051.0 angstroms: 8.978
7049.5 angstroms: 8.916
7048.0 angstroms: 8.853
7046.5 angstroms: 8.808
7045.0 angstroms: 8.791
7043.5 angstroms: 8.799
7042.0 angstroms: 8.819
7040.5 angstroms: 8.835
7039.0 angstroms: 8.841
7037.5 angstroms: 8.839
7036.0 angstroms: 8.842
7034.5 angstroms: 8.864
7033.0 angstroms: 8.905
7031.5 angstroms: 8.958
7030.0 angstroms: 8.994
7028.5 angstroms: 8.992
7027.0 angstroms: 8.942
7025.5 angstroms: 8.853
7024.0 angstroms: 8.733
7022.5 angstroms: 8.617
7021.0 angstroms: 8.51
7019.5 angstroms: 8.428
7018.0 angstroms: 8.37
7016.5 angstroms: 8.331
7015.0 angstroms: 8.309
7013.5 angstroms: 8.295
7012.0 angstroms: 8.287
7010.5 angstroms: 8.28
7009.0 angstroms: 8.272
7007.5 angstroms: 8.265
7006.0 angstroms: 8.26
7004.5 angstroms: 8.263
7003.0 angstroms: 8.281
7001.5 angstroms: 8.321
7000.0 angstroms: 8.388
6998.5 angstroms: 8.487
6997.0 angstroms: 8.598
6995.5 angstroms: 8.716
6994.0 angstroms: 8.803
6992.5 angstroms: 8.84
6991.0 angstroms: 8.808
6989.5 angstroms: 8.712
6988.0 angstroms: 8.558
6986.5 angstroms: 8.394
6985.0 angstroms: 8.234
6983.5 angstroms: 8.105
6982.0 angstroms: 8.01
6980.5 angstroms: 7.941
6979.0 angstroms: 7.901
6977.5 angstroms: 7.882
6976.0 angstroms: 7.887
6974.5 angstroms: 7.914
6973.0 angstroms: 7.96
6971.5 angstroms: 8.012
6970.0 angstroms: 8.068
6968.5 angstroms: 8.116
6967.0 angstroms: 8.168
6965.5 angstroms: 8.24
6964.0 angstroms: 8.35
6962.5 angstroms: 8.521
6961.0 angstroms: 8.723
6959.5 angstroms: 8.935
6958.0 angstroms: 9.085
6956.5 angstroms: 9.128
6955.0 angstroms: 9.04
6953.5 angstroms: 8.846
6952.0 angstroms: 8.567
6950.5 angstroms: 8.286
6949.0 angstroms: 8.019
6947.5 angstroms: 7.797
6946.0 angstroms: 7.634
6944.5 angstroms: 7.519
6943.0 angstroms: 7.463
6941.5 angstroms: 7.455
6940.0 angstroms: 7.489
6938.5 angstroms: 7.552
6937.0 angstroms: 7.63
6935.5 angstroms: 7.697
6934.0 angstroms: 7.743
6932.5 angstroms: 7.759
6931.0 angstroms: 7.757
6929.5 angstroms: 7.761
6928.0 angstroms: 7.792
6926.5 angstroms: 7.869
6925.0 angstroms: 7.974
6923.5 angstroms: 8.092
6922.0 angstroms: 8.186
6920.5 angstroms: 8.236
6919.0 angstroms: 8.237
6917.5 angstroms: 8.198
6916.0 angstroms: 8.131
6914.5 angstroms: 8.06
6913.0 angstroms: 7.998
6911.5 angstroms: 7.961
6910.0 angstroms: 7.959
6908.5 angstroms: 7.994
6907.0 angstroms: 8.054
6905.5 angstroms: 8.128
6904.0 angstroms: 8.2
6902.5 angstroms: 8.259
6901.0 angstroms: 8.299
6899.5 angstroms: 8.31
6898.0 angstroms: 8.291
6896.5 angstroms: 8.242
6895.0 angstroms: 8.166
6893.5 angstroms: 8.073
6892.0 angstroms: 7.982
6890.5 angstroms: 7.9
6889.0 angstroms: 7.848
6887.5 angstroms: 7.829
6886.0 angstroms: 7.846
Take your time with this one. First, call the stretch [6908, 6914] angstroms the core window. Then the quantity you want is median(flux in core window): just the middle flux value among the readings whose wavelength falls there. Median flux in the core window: 8.0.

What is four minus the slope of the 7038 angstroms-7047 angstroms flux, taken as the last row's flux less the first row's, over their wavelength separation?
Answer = 4.00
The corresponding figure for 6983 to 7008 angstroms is 3.99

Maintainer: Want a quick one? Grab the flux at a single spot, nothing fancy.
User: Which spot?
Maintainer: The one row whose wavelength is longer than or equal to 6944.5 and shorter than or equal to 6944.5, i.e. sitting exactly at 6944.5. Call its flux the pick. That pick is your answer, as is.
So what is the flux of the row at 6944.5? 7.519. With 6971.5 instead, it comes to 8.012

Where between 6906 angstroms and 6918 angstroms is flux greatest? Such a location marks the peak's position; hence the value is 6917.5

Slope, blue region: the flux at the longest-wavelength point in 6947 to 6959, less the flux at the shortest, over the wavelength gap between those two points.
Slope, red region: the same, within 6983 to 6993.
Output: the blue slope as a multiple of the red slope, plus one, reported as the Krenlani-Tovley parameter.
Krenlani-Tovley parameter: 3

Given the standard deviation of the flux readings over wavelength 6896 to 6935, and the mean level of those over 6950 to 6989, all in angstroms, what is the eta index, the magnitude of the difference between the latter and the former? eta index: 8.16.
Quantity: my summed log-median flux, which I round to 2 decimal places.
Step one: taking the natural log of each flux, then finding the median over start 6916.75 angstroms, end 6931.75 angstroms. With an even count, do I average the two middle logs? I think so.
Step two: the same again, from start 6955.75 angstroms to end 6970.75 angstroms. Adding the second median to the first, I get 4.22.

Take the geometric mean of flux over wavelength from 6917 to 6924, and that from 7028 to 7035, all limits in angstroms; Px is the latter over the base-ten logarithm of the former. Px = 9.79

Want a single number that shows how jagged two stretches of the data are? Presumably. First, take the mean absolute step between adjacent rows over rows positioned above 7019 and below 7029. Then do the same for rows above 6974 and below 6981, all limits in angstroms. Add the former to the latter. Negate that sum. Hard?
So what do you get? -0.12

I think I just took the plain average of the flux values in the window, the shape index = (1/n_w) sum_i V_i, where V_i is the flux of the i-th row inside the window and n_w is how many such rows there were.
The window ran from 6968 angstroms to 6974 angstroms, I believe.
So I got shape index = 8.0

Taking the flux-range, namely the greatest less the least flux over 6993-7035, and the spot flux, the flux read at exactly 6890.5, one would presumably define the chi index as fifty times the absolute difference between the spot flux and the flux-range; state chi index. 358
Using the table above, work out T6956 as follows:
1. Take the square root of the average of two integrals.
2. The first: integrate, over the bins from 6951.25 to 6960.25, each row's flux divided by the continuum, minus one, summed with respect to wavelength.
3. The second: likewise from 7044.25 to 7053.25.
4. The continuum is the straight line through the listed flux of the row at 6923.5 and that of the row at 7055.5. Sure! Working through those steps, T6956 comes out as 0.63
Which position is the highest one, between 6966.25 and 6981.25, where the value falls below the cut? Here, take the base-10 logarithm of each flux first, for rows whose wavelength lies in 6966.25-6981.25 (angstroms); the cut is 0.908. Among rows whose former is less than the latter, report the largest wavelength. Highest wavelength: 6980.5 angstroms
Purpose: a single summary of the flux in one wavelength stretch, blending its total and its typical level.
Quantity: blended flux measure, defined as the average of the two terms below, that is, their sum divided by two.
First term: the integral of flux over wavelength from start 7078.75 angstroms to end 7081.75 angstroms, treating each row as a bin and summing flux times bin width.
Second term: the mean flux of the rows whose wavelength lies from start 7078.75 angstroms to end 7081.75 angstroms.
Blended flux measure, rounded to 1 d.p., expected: 16.7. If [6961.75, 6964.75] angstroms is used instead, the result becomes 16.9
